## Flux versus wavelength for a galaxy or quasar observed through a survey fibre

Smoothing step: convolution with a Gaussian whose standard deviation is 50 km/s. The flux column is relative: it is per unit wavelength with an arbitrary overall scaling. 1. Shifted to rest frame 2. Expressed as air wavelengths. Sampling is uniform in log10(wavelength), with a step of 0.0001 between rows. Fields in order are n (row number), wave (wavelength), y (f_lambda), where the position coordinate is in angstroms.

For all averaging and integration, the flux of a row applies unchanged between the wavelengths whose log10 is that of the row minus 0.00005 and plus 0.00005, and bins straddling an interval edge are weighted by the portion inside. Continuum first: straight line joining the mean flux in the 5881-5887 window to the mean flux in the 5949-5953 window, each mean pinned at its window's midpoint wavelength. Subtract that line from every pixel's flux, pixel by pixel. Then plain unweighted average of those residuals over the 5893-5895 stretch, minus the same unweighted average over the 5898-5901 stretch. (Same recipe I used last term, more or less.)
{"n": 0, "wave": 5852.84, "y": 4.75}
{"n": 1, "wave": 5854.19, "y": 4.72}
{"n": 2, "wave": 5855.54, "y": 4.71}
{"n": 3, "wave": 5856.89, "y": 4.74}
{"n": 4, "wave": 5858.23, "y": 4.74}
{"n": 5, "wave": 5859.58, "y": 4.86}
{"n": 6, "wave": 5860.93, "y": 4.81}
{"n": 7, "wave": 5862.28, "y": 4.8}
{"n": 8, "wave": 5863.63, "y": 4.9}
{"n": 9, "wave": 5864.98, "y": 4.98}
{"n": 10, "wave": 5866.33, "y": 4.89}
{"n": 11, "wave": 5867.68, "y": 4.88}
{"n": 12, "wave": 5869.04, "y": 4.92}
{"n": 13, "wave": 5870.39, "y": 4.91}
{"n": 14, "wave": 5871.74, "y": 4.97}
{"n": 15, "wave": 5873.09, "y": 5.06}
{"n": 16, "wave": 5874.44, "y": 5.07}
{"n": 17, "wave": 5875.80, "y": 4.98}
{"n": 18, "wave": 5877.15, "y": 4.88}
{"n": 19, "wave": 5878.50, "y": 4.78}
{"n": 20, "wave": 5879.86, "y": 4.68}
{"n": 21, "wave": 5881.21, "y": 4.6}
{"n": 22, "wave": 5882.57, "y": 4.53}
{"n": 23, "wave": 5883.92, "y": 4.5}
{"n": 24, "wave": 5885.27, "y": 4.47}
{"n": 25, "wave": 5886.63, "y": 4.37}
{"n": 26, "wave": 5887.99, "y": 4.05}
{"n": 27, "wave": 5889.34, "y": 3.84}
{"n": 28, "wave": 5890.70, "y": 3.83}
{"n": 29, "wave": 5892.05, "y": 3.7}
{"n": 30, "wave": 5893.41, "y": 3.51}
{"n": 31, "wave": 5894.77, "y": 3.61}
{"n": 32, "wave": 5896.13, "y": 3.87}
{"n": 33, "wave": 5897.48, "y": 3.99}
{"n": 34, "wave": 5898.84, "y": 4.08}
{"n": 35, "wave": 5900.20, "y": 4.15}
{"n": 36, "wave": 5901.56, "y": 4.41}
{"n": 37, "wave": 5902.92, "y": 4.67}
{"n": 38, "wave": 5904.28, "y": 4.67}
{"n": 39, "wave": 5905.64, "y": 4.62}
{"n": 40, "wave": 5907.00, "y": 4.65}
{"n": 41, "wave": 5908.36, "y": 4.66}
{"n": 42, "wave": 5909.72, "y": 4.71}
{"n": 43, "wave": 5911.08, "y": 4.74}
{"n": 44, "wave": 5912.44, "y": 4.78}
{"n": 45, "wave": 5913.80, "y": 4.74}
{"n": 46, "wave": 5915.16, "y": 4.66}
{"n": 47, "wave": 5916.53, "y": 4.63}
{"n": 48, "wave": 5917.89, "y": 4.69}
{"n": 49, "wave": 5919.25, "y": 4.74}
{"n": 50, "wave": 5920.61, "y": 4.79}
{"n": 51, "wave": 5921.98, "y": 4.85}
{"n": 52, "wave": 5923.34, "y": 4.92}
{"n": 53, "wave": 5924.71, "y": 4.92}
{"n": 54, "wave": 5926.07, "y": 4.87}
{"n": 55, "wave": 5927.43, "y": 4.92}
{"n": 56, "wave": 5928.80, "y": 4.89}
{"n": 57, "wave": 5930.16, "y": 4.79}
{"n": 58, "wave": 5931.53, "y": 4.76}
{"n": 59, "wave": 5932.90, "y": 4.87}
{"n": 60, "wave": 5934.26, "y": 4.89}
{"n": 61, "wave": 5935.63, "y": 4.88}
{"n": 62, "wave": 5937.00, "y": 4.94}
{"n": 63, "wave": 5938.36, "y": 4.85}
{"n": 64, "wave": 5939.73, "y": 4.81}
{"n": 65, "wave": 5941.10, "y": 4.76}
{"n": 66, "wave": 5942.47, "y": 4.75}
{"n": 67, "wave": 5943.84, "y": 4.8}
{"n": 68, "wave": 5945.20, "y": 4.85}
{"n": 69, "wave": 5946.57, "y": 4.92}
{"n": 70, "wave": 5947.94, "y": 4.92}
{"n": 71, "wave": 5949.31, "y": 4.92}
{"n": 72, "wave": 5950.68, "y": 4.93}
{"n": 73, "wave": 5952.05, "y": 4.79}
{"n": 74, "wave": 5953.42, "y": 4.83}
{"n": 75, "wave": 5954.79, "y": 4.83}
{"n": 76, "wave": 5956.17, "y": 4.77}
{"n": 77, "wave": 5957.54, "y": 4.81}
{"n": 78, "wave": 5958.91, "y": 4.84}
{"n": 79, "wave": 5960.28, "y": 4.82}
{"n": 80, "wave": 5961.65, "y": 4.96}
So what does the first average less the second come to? -0.5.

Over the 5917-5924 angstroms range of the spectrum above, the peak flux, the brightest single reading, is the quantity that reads 4.92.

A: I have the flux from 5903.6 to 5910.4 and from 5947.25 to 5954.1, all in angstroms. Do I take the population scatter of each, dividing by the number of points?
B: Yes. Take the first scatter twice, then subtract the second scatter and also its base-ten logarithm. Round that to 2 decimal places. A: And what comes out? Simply 1.25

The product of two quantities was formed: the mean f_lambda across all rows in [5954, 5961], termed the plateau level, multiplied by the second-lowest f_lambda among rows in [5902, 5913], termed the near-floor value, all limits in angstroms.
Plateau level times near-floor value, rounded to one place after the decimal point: 22.4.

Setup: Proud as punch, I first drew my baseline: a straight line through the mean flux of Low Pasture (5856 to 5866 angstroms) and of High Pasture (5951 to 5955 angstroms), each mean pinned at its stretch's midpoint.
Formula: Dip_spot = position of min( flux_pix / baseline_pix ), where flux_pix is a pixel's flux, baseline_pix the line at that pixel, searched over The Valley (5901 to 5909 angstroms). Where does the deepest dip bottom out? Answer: 5901.56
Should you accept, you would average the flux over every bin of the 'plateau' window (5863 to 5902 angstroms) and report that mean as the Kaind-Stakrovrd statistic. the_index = 4.46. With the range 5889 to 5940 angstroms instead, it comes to 4.55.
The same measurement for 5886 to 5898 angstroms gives 3.86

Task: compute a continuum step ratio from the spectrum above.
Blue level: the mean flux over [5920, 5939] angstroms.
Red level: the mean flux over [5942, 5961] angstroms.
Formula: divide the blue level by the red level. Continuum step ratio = 1.005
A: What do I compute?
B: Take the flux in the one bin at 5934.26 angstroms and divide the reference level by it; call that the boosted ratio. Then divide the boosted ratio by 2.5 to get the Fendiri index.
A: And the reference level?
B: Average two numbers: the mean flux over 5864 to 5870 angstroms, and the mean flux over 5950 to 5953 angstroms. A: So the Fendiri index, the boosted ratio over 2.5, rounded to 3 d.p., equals 0.400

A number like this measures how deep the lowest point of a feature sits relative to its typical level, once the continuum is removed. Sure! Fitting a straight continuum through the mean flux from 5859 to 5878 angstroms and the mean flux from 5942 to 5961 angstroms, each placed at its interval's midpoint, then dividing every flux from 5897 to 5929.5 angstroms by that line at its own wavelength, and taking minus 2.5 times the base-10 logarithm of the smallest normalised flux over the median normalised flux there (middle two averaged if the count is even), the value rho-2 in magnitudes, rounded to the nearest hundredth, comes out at 0.18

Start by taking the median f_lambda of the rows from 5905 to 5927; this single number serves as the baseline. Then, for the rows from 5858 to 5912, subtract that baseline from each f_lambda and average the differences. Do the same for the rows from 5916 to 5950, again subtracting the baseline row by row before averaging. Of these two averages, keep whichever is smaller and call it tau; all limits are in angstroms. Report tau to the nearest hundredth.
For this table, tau -0.21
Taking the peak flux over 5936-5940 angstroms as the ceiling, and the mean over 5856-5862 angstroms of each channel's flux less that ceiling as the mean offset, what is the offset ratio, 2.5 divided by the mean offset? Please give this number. -16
